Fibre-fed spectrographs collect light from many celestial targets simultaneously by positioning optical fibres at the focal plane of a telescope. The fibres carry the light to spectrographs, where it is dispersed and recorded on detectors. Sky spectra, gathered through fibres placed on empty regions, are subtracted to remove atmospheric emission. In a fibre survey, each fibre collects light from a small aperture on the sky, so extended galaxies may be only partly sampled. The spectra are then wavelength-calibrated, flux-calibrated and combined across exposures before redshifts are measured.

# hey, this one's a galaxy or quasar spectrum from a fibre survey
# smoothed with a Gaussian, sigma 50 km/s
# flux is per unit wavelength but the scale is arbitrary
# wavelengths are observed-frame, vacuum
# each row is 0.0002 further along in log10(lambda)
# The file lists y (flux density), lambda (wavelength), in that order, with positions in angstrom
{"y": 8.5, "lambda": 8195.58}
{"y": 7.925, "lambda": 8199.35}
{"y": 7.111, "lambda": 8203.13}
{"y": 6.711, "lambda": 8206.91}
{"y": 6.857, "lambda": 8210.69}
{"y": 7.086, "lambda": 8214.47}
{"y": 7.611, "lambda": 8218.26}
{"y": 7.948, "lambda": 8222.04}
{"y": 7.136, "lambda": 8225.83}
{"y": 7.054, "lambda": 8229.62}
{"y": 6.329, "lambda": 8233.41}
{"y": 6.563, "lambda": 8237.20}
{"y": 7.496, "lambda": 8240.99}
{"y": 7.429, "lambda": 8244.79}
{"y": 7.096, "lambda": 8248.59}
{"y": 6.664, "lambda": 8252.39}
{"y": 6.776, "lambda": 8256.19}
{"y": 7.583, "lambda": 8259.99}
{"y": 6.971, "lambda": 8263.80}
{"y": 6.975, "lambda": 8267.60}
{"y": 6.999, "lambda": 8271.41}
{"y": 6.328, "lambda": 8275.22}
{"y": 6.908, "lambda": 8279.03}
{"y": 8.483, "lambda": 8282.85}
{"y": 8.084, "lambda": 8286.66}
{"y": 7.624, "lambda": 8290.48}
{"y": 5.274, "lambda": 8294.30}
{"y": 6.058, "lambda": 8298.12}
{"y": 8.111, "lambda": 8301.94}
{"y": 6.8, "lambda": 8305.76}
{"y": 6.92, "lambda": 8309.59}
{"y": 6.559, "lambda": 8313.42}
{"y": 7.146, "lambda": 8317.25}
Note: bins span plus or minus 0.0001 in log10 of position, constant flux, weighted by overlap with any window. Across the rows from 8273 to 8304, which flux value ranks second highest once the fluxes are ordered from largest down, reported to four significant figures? 8.111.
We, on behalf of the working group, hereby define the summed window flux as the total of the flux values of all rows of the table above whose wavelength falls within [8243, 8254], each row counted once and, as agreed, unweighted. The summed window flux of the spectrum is 21.2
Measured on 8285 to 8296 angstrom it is 21.0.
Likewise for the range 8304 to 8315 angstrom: 20.3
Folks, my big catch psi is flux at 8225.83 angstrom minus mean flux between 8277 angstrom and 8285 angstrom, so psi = -0.6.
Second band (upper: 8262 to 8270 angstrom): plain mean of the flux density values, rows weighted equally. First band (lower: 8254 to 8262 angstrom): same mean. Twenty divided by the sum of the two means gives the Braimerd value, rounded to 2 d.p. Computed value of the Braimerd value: 1.41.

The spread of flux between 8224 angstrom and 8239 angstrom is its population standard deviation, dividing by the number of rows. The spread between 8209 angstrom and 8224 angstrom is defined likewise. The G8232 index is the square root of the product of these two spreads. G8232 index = 0.38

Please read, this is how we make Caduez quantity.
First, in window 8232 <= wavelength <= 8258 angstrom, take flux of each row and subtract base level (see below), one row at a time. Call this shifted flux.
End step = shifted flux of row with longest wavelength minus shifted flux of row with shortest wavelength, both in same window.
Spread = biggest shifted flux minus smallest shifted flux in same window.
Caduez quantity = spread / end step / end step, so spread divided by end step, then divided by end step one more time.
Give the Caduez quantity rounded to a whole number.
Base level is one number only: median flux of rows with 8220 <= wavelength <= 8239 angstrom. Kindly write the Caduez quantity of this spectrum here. 6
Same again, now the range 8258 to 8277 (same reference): 1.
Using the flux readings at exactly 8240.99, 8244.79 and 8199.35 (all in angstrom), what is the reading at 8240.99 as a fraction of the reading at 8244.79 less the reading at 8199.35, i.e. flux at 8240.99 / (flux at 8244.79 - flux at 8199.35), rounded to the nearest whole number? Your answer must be -15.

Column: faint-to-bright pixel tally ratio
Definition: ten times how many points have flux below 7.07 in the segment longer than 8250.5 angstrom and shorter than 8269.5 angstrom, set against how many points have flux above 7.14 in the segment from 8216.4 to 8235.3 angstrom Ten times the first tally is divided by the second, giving 20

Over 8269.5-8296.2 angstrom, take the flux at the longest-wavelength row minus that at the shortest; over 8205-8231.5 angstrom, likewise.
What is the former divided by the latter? -5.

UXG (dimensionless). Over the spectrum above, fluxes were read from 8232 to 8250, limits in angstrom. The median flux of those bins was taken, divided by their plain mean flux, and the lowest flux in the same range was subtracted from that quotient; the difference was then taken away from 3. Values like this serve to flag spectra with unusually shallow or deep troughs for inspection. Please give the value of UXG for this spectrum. 8.31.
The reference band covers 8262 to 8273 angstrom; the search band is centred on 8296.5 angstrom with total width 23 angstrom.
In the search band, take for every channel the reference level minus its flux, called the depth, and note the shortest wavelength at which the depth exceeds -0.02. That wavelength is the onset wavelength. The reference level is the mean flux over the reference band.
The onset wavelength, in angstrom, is 8294.30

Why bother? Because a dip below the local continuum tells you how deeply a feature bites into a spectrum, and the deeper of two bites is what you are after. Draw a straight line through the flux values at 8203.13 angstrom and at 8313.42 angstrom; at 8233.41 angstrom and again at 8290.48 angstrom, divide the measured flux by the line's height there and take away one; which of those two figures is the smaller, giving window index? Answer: -0.09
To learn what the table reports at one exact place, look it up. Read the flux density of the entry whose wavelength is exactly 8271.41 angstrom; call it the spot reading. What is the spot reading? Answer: 6.999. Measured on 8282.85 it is 8.483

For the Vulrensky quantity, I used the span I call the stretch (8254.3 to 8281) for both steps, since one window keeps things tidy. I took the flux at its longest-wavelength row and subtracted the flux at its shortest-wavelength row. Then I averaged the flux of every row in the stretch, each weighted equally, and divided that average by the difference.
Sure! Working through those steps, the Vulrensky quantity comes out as 53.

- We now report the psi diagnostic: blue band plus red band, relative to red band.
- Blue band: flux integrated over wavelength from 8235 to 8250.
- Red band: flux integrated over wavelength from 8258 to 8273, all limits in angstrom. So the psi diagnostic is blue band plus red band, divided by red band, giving 2.00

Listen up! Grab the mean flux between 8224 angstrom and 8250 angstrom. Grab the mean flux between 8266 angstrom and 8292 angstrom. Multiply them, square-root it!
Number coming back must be 7.18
